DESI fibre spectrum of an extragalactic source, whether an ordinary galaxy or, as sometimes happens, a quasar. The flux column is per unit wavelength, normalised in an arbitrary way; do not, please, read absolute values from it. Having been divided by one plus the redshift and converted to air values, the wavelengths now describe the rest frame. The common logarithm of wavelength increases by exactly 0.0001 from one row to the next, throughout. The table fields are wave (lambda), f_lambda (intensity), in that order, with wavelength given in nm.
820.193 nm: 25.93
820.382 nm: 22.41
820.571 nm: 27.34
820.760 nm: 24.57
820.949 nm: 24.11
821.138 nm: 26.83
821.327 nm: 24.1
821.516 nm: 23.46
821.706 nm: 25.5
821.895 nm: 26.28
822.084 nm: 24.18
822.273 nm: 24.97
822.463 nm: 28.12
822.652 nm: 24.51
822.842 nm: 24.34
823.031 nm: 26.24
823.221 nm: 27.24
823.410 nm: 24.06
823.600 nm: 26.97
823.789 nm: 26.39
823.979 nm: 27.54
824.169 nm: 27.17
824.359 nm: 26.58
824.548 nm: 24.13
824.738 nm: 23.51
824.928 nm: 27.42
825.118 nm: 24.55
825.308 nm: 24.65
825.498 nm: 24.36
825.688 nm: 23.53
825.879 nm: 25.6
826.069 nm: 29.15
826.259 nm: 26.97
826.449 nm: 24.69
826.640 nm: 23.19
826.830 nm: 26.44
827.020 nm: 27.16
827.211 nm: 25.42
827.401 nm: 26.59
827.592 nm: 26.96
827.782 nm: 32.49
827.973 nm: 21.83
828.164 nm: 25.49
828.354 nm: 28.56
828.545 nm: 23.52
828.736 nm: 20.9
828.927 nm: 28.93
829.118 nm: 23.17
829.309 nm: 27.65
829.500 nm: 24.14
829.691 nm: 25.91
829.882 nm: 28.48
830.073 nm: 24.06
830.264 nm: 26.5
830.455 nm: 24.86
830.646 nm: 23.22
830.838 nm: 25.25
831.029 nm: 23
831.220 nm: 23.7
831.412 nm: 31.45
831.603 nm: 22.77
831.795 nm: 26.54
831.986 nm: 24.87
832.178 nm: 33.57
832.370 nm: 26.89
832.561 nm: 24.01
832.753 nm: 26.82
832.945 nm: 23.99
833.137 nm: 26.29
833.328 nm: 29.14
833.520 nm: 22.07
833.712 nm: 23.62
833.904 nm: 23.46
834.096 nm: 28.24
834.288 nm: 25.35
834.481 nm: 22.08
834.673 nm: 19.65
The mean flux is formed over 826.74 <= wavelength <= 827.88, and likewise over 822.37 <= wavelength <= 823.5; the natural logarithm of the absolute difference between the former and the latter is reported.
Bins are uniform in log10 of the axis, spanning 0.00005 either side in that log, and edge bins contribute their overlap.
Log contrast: 0.6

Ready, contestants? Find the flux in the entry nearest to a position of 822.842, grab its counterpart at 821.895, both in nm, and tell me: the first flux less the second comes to -1.9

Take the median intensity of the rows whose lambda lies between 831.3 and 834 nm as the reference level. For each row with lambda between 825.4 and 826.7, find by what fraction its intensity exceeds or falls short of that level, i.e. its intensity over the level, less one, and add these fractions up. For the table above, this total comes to -0.061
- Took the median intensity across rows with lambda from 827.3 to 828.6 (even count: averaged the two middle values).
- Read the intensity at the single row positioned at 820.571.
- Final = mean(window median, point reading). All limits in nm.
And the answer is 27.0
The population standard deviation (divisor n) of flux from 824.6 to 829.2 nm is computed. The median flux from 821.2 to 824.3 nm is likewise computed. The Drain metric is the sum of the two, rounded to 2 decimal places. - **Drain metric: 28.42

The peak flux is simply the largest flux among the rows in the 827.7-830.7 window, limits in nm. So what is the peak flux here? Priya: 32.49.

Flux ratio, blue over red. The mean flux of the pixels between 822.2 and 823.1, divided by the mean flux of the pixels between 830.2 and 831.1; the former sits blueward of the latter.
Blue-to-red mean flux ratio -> 1.04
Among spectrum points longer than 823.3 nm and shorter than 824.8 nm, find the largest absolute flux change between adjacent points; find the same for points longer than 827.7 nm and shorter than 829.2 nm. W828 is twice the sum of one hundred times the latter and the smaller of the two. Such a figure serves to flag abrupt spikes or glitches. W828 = 2138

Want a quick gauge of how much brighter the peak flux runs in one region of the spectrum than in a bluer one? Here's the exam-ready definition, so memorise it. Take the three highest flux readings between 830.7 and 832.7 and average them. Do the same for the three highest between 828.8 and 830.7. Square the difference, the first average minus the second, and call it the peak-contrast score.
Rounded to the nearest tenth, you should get 5.2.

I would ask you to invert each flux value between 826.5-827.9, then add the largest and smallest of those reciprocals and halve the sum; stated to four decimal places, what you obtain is 0.0370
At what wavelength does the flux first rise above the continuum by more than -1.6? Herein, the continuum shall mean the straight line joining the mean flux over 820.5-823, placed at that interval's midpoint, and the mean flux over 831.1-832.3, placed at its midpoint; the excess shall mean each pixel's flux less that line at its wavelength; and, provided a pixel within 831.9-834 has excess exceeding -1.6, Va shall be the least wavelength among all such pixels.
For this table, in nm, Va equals 832.178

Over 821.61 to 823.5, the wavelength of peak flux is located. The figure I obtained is 822.463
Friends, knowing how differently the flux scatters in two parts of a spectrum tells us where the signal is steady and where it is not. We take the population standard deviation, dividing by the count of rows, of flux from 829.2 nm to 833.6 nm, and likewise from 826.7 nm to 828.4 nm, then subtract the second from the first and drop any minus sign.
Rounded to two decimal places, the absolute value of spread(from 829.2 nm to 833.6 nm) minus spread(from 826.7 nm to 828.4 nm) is 0.08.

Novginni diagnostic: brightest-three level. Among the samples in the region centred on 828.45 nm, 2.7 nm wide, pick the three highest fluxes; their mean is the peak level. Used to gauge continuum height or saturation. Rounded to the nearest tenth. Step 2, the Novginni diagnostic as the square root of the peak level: 5.5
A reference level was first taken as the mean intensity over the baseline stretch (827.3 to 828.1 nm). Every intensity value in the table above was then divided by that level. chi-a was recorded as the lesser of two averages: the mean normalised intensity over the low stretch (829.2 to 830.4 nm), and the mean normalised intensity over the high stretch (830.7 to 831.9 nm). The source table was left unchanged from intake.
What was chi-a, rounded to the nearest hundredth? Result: 0.94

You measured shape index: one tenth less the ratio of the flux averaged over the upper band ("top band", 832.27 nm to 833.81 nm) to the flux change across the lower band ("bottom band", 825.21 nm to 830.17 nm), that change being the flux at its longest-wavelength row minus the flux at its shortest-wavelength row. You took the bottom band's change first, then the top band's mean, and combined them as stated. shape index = 43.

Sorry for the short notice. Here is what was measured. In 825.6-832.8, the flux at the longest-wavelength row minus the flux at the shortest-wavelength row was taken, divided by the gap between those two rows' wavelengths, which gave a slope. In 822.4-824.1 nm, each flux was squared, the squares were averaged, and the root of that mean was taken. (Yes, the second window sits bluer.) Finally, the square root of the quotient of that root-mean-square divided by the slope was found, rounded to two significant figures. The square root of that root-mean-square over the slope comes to 7.5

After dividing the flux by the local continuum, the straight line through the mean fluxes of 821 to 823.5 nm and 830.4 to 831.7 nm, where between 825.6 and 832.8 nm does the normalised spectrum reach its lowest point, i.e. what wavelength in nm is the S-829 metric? 828.736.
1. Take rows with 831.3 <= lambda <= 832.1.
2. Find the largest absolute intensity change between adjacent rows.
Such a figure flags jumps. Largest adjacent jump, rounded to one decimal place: 8.7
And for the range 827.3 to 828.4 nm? 10.7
